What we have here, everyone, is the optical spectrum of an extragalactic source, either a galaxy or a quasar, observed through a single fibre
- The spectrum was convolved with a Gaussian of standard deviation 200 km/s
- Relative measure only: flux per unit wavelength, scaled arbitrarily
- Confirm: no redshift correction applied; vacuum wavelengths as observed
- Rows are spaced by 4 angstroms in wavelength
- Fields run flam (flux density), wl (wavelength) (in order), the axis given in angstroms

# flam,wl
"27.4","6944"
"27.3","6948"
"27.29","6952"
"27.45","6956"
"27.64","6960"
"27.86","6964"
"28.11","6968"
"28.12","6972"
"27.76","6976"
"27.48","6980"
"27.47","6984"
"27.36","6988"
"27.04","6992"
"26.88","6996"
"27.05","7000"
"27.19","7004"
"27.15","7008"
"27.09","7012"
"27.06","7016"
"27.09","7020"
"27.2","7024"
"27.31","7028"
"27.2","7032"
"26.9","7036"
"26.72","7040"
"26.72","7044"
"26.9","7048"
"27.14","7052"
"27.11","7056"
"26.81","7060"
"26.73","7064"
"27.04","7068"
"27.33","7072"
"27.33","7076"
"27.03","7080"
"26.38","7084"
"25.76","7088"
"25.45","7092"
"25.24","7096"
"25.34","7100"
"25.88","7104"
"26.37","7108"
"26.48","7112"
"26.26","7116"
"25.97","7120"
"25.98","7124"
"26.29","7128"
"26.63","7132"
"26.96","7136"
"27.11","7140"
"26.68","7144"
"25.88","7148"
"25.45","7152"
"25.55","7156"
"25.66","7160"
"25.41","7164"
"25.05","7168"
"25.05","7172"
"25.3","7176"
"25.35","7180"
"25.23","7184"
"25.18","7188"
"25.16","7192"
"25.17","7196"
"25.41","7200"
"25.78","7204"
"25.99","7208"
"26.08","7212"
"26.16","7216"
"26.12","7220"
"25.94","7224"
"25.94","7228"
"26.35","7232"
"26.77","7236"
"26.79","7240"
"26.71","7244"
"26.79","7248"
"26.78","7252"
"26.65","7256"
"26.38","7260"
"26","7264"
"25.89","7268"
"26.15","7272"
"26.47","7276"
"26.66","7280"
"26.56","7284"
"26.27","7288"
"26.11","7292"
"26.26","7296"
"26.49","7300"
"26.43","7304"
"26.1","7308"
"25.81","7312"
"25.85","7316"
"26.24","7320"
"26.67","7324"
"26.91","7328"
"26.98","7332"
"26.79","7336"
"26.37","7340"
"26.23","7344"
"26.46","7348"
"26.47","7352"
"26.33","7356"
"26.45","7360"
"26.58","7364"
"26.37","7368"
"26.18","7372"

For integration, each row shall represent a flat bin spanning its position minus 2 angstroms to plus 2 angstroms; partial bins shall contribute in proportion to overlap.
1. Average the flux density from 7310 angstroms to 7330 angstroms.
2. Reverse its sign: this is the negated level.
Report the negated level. -26.3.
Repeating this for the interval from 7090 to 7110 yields -25.7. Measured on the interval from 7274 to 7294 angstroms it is -26.4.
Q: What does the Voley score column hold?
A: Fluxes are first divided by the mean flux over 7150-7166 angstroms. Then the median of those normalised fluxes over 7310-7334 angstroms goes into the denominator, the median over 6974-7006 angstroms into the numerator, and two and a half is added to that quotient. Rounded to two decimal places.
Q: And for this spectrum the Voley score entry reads 3.53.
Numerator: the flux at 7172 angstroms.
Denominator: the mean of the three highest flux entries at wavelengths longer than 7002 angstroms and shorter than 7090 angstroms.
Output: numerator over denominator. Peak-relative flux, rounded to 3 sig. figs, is 0.917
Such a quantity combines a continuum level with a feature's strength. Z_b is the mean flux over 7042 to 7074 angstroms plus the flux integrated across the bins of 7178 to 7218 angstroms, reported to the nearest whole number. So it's 1049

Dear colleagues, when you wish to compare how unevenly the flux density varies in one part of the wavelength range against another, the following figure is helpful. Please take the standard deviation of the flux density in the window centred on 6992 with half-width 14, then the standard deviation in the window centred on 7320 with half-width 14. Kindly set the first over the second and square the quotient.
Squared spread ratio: 0.23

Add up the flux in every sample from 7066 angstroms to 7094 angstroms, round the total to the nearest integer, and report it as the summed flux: 186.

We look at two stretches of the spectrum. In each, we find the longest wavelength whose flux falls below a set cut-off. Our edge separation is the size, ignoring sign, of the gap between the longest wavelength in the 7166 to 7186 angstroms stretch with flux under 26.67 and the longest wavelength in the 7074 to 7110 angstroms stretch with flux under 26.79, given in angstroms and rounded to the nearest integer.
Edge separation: 76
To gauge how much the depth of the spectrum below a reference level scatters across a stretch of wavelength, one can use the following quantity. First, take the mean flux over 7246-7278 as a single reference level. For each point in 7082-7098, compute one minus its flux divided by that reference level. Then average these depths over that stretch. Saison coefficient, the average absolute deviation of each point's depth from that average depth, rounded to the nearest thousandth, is 0.014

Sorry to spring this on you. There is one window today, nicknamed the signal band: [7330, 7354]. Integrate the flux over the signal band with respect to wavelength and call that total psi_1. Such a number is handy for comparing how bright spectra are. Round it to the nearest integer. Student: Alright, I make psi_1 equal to 637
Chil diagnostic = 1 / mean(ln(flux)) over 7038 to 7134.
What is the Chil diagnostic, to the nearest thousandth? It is 0.305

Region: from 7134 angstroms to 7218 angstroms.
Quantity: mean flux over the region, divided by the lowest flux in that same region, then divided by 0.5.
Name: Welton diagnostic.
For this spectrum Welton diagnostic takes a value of 2.052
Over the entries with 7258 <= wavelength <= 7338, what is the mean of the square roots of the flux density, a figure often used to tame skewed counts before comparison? 5.13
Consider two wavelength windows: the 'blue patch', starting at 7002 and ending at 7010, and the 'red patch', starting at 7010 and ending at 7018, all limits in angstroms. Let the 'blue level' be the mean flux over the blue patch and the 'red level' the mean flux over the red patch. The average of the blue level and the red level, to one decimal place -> 27.1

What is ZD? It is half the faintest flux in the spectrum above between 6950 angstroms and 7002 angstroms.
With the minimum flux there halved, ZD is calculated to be 13.44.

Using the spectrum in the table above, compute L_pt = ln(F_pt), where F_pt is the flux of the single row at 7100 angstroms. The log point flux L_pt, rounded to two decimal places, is 3.23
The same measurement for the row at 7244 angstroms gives 3.29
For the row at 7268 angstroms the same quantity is 3.25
